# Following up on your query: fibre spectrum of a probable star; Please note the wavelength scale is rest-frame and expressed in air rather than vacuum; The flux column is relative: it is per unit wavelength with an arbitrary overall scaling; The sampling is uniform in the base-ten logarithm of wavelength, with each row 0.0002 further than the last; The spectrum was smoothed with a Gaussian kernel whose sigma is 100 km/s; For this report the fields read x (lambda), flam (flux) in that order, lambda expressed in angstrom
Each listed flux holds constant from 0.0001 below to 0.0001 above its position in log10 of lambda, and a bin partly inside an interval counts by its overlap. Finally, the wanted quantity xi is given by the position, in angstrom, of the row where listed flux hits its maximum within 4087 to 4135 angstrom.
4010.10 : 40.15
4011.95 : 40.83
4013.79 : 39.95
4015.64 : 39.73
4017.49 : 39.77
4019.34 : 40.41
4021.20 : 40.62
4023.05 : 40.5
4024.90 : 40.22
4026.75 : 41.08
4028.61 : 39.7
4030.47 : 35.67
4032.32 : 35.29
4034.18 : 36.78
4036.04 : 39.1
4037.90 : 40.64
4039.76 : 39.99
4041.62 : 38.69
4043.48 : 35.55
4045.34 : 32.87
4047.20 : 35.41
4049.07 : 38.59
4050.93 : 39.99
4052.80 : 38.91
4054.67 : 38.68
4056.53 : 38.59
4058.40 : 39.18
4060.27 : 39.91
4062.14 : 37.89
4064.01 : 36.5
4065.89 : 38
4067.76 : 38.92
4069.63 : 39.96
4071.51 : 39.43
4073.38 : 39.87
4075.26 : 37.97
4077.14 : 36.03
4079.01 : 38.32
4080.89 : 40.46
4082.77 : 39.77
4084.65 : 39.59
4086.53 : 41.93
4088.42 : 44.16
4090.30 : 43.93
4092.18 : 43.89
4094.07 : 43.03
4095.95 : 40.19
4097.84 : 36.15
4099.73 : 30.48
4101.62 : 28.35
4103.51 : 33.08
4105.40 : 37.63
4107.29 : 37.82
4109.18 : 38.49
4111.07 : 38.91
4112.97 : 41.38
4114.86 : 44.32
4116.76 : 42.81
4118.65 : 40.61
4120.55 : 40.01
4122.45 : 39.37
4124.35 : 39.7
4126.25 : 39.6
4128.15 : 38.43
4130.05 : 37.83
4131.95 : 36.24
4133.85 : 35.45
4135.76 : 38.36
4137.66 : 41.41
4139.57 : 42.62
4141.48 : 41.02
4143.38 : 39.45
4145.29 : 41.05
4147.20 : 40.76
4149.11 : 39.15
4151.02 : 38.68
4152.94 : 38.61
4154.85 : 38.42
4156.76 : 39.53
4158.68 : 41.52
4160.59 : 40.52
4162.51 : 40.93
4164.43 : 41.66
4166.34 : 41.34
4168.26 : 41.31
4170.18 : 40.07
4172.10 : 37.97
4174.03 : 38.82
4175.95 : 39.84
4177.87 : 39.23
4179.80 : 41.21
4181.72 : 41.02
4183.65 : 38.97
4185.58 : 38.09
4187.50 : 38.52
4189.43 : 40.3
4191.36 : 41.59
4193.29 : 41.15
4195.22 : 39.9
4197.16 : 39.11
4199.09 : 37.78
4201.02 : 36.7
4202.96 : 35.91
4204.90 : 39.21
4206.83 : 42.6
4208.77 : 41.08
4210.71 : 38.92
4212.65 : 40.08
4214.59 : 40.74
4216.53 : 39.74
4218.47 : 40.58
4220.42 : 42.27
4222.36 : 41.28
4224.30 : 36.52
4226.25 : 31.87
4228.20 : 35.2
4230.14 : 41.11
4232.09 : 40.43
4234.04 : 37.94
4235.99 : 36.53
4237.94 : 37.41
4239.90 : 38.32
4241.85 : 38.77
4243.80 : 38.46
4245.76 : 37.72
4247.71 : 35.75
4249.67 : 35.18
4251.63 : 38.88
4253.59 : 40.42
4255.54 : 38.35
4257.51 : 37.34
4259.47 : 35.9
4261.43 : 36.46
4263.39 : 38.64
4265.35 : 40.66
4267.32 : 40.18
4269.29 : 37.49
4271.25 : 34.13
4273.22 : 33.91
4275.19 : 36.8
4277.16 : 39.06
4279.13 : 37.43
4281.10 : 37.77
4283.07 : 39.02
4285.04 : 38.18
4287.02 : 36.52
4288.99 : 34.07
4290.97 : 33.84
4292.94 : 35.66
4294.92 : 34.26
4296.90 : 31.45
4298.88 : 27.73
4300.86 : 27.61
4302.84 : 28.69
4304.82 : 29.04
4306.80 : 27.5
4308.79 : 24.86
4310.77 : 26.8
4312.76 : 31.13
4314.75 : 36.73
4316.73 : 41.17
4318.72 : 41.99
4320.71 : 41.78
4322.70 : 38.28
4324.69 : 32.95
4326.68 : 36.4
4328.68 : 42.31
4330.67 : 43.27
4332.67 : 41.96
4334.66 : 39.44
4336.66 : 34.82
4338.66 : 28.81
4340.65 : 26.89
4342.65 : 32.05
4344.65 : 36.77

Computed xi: 4114.86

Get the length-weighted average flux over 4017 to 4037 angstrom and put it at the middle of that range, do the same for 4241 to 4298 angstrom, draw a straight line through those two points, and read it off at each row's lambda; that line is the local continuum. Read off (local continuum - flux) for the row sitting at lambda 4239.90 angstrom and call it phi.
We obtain -1.1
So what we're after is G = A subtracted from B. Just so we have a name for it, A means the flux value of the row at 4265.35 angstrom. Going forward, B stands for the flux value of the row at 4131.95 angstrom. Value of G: -4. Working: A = 40.66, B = 36.24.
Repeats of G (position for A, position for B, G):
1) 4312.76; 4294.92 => 3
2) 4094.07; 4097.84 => -7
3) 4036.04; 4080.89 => 1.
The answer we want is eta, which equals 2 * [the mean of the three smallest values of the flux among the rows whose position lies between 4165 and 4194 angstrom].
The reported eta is 76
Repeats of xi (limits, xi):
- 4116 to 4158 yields 4116.76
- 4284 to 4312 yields 4285.04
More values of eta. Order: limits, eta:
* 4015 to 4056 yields 69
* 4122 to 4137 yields 73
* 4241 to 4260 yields 71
